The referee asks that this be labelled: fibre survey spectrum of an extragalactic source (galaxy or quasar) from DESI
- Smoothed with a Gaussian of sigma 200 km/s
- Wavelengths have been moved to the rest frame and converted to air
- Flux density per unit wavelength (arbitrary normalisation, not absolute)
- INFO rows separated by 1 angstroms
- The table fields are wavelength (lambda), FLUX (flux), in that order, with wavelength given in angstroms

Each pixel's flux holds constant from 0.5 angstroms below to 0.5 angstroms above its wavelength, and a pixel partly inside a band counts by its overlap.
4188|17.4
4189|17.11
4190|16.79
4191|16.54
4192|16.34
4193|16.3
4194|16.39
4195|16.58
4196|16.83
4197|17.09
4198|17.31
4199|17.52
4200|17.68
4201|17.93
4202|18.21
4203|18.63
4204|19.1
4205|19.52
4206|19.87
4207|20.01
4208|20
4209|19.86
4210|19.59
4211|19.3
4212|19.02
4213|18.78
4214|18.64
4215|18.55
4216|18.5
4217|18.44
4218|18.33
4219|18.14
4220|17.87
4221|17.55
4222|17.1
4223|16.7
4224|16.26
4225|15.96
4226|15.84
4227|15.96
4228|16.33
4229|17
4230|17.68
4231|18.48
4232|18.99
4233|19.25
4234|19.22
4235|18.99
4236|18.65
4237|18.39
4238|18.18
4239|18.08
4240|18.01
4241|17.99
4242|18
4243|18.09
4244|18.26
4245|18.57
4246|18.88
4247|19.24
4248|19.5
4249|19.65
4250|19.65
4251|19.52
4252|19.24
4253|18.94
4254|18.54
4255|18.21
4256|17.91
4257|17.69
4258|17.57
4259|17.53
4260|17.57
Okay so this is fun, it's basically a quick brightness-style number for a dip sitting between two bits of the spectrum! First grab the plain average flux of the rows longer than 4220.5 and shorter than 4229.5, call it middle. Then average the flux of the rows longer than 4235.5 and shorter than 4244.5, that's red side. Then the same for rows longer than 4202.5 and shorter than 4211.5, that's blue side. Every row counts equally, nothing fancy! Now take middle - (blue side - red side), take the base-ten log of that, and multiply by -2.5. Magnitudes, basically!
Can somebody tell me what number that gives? -2.95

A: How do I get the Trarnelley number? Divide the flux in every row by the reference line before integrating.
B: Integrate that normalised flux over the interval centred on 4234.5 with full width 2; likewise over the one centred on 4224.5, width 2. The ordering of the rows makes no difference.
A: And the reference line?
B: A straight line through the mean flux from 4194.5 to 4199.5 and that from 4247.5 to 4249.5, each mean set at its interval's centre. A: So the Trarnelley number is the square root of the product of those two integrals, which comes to 1.88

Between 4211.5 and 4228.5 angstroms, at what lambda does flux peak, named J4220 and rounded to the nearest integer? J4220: 4212 angstroms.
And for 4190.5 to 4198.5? 4198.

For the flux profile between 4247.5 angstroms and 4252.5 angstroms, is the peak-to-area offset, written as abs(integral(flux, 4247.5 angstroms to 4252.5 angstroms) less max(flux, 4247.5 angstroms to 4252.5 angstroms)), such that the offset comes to 78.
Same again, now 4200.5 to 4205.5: 74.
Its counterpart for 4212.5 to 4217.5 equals 74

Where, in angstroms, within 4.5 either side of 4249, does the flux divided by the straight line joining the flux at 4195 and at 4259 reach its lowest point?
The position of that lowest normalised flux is 4245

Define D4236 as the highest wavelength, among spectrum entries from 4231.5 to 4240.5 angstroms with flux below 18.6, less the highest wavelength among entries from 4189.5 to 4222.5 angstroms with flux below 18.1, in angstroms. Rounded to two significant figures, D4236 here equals 18 angstroms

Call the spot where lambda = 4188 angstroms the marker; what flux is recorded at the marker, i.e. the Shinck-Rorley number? 17.4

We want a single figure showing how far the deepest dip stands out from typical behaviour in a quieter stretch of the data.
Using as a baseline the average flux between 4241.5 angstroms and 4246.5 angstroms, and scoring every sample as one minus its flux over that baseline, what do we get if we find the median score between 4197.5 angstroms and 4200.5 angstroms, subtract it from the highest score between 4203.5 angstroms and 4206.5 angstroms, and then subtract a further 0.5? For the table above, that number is -0.59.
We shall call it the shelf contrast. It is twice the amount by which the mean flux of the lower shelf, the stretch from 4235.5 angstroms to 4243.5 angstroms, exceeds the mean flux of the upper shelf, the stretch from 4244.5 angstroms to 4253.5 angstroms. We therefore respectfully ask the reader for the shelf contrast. -2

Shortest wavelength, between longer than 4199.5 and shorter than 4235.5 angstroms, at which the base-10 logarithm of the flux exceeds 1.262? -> 4203 angstroms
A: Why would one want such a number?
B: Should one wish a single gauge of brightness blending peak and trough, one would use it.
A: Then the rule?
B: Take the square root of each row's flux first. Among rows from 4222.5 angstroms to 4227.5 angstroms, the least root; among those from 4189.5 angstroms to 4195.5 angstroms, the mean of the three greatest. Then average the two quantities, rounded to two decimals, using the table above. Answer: 4.03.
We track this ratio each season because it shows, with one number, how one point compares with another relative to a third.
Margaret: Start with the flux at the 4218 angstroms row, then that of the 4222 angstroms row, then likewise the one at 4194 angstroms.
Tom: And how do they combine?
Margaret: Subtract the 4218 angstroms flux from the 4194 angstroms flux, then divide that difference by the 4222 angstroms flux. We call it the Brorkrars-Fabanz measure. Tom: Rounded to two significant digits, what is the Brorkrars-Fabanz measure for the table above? -0.11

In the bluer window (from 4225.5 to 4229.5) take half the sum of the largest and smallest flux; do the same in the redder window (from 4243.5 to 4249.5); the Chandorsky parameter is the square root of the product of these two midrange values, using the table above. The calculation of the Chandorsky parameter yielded 17.6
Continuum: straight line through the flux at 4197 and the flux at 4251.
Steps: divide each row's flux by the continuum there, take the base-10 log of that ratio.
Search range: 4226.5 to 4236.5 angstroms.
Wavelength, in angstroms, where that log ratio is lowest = 4227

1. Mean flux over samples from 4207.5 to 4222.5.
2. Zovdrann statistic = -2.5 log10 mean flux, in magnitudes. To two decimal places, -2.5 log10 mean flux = -3.18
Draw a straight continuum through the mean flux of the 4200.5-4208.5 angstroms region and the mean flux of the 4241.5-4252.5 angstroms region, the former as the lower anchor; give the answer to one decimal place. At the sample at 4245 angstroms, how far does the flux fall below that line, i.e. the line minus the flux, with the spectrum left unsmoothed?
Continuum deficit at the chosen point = 0.4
